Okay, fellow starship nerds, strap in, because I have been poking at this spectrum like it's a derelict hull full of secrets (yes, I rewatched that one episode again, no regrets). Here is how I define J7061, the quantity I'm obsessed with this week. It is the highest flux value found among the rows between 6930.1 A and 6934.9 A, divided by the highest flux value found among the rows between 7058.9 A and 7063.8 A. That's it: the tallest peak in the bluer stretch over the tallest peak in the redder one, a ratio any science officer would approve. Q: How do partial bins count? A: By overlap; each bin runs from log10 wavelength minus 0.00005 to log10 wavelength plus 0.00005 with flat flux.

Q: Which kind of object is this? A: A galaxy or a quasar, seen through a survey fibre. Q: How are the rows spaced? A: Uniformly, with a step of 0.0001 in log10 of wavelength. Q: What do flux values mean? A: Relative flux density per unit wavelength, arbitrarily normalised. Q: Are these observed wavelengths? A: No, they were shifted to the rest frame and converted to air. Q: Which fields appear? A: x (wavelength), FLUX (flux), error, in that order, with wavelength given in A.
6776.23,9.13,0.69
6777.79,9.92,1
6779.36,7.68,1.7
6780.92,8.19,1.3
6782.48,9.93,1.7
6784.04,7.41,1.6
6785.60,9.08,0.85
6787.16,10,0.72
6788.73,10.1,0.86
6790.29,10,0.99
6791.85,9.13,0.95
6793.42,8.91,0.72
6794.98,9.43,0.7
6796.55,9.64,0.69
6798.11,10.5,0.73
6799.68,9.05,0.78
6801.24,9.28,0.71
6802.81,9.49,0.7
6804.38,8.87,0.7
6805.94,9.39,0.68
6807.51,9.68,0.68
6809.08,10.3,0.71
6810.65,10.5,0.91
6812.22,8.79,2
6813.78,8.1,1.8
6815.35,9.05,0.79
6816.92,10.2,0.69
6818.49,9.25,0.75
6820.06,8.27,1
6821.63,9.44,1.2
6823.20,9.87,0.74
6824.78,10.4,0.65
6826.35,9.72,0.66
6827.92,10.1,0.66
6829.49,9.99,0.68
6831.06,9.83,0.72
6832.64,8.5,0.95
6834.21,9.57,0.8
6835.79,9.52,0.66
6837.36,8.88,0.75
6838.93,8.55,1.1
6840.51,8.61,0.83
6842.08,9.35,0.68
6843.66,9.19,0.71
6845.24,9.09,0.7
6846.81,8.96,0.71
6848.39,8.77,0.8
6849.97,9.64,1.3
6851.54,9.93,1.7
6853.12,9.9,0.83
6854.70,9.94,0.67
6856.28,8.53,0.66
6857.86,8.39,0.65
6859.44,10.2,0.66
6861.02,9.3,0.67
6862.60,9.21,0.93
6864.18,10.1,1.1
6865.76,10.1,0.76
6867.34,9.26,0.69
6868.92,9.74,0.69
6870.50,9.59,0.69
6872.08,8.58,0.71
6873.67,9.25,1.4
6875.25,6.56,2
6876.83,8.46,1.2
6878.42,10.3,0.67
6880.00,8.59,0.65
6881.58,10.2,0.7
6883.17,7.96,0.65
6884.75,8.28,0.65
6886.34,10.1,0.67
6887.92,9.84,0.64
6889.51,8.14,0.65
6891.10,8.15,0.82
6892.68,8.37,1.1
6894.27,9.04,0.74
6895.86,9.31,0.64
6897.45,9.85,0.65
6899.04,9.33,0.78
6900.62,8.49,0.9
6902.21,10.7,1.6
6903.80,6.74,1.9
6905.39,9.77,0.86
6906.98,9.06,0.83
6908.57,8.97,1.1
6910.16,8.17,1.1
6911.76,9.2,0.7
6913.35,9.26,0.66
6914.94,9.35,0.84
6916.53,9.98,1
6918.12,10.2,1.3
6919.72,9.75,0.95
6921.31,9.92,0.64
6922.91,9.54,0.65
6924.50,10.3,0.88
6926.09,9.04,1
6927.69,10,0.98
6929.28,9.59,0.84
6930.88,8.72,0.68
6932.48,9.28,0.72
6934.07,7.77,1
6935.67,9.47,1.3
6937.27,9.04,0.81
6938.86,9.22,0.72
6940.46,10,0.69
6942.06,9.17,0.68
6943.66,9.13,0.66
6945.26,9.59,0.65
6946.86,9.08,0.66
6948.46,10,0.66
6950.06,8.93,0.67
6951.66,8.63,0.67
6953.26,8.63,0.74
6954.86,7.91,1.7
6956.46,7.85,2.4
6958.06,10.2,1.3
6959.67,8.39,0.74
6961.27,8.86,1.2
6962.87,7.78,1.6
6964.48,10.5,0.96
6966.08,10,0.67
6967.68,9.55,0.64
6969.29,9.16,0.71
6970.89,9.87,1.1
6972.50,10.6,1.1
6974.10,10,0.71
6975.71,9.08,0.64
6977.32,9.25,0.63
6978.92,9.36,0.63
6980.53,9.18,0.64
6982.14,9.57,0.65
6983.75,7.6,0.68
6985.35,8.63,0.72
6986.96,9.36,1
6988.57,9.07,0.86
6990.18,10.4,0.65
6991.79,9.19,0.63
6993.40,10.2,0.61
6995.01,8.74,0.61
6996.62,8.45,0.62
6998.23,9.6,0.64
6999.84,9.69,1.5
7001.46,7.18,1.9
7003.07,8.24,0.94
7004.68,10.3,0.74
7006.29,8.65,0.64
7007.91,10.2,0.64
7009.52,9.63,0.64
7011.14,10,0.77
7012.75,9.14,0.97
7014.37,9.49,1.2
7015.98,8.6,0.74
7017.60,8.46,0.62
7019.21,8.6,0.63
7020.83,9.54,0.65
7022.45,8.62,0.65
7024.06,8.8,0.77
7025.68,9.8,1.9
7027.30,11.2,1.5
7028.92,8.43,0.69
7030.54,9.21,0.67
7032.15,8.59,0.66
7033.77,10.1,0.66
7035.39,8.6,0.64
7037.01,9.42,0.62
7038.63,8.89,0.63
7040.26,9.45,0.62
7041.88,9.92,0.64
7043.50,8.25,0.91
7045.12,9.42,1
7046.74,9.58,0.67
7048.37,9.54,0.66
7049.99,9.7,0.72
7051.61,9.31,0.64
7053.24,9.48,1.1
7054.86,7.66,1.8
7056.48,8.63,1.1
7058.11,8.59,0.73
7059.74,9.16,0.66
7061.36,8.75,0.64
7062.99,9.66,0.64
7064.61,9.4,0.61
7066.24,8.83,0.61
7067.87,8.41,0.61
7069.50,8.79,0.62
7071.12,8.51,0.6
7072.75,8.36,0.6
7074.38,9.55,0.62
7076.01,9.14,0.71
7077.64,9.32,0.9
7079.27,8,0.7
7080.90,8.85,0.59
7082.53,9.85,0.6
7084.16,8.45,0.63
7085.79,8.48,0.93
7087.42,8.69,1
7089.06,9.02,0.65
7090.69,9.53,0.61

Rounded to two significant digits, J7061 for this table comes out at 0.96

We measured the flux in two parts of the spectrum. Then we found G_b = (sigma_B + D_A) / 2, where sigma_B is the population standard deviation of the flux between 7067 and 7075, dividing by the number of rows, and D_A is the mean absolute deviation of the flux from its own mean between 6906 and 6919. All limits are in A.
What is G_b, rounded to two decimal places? 0.43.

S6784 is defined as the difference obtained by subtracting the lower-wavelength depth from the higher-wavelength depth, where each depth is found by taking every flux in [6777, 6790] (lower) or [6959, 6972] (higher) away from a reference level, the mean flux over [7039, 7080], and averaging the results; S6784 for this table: -0.23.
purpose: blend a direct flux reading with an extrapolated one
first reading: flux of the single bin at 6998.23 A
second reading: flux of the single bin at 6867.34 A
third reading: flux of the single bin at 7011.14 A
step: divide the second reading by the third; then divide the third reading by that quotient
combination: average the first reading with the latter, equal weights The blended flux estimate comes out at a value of 10.2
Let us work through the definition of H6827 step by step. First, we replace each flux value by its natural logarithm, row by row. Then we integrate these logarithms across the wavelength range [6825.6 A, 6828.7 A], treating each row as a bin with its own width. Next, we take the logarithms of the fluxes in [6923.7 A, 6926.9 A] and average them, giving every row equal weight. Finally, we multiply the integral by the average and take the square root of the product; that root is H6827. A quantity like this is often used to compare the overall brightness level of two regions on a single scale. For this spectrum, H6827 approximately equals 4.0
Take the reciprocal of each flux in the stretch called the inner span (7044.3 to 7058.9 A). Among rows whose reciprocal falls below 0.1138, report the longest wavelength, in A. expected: 7053.24 A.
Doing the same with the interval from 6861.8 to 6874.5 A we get 6873.67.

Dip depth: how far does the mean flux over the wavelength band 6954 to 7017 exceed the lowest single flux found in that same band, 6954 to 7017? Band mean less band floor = 2.0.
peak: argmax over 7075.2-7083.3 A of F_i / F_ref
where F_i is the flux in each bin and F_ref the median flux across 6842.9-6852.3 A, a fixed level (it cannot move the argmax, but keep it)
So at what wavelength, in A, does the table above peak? 7082.53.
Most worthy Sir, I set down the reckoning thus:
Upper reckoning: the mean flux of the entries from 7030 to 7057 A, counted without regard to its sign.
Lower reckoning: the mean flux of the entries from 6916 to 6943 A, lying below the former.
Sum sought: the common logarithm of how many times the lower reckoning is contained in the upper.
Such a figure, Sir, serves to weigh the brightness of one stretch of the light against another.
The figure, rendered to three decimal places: -0.014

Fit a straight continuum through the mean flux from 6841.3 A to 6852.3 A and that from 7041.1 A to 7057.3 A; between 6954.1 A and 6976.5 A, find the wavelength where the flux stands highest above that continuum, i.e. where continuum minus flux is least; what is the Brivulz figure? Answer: 6972.50 A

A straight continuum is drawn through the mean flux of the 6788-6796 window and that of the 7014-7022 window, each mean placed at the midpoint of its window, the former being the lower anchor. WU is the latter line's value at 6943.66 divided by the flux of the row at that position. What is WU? 1.00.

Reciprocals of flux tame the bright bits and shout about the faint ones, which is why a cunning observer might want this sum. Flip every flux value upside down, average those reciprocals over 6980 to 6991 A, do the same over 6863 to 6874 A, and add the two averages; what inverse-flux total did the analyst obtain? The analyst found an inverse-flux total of 0.216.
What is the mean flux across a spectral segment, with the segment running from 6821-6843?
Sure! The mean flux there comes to 9.45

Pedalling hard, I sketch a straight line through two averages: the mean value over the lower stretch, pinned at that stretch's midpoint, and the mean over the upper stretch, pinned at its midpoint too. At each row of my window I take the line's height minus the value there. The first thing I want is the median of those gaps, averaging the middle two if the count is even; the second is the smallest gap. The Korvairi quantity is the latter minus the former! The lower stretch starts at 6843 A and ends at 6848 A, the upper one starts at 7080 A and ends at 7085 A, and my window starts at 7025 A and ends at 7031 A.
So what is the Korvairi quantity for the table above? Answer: -1.7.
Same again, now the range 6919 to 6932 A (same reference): -0.6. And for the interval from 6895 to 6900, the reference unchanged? -0.5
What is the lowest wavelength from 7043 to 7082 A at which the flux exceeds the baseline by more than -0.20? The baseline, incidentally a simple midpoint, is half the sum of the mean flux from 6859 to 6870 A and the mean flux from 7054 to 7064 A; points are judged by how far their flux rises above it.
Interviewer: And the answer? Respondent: 7045.12 A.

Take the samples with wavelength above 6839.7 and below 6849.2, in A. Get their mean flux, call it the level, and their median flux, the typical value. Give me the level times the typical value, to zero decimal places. 81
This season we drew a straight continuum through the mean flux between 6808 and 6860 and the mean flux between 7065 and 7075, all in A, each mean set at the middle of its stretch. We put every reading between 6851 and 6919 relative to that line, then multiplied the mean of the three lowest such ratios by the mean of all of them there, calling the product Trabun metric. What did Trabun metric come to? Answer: 0.76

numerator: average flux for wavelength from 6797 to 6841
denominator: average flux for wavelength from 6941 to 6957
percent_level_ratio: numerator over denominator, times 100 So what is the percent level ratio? 106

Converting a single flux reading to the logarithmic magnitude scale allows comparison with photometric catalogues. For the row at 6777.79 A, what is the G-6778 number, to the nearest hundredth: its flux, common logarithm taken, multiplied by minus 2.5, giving -2.49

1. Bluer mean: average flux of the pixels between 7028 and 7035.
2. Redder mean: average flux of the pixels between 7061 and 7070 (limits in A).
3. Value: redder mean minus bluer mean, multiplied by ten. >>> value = -1.1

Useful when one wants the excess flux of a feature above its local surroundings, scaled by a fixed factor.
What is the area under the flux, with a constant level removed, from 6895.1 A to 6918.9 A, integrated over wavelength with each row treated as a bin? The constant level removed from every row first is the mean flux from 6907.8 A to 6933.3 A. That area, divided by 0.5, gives -10.9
